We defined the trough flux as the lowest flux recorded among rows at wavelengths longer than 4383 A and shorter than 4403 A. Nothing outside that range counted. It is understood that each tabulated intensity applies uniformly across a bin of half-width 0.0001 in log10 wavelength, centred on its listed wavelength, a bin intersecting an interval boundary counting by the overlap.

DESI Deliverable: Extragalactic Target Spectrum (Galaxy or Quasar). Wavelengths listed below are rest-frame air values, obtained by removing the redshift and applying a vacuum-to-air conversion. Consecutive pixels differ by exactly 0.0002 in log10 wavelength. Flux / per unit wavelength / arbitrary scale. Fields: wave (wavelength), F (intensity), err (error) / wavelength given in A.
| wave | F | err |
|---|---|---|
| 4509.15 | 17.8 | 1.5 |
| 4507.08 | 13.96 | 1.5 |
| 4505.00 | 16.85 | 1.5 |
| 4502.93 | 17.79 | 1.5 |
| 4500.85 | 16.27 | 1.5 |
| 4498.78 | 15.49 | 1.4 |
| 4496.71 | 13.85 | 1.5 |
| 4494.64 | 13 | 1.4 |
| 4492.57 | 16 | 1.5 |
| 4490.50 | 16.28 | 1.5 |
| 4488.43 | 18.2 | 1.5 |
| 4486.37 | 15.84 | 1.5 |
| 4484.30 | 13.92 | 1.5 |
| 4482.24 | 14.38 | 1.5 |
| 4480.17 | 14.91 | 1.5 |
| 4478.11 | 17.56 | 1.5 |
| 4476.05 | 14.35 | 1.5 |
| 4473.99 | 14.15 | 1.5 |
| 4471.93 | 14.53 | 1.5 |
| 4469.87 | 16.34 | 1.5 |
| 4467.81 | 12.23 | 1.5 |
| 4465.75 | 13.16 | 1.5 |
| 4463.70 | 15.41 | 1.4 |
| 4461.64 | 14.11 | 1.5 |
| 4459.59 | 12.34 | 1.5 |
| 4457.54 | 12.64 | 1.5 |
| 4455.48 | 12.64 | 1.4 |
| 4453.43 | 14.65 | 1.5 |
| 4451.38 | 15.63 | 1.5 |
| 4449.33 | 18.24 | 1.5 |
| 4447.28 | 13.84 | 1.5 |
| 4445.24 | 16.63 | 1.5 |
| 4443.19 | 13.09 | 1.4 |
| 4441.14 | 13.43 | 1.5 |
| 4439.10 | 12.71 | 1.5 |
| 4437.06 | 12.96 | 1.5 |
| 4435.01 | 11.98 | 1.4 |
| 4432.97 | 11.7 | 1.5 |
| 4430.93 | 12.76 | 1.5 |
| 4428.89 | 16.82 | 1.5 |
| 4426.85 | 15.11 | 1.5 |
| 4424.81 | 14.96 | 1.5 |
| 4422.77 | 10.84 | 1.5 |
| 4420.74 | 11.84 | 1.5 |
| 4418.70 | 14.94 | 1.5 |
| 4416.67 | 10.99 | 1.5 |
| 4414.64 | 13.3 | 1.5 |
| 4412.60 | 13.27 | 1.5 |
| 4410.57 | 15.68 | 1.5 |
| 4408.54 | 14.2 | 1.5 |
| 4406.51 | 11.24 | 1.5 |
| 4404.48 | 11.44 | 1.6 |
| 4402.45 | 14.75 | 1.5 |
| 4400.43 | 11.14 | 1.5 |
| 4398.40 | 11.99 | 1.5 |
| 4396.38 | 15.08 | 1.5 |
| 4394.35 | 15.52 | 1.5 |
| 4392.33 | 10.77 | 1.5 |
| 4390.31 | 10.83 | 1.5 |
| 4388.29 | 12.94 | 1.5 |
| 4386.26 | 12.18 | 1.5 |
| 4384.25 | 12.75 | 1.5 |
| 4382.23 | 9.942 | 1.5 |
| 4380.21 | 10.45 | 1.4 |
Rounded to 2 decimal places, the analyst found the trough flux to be 10.77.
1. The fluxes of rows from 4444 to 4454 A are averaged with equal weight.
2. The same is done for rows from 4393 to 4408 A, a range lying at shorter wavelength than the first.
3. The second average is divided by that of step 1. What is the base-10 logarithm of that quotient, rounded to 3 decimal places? -0.084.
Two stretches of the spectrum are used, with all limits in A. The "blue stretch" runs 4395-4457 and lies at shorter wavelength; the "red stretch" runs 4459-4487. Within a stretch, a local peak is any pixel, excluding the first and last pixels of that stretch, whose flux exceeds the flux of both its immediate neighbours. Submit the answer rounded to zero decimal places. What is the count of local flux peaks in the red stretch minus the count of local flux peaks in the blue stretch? -6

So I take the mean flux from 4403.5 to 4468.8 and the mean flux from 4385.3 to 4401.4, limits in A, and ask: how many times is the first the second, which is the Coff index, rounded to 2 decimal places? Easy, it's 1.08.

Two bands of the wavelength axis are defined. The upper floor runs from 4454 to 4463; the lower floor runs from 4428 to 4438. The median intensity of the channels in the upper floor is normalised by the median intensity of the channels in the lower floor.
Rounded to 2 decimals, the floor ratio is 0.99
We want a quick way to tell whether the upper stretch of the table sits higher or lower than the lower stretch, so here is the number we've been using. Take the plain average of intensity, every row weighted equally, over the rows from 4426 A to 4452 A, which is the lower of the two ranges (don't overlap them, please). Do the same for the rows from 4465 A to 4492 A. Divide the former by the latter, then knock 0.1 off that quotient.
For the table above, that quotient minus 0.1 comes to 0.84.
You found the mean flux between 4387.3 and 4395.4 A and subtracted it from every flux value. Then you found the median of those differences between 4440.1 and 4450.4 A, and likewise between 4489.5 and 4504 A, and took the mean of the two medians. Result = 2.4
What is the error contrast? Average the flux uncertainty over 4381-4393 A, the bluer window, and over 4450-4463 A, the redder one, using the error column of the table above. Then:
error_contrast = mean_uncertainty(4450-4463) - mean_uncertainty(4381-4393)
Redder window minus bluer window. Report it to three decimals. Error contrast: -0.017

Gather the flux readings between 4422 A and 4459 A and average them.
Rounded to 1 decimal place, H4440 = 13.9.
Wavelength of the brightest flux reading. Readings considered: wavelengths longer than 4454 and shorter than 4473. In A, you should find 4469.87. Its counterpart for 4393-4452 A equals 4449.33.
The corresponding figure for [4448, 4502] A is 4449.33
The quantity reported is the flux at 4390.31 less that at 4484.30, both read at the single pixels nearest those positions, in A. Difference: -3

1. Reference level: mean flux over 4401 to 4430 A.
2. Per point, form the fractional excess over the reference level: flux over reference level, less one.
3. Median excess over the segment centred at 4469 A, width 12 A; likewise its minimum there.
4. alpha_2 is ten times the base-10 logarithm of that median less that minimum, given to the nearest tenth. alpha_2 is -8.1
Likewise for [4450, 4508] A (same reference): -7.6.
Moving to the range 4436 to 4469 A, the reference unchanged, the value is -11.0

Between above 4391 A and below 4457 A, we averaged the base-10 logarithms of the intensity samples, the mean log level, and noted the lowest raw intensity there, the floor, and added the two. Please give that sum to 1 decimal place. 11.9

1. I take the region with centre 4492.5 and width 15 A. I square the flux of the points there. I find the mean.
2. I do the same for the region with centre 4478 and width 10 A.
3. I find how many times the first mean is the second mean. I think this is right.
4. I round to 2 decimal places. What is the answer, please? 1.06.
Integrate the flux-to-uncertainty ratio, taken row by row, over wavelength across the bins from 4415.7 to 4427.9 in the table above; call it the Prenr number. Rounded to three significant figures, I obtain 107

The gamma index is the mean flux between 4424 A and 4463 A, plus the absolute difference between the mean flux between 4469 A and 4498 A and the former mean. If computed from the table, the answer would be 15.2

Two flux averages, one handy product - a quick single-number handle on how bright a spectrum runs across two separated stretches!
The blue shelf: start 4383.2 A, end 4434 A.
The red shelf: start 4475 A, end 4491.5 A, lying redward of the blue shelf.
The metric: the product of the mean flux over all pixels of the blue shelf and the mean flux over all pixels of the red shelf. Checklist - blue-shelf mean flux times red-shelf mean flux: 205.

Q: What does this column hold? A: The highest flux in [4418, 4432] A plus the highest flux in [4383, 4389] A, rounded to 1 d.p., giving 29.8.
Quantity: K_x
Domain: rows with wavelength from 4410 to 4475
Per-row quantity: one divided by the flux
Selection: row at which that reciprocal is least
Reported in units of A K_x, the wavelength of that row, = 4449.33 A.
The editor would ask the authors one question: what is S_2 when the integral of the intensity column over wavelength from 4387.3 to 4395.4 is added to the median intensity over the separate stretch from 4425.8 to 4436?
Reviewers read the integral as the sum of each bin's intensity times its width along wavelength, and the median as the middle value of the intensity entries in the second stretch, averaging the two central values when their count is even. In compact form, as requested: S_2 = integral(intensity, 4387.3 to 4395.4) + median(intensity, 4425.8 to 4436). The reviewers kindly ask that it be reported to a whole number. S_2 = 114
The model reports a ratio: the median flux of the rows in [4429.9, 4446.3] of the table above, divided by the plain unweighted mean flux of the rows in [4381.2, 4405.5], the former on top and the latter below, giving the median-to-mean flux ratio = 1.03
